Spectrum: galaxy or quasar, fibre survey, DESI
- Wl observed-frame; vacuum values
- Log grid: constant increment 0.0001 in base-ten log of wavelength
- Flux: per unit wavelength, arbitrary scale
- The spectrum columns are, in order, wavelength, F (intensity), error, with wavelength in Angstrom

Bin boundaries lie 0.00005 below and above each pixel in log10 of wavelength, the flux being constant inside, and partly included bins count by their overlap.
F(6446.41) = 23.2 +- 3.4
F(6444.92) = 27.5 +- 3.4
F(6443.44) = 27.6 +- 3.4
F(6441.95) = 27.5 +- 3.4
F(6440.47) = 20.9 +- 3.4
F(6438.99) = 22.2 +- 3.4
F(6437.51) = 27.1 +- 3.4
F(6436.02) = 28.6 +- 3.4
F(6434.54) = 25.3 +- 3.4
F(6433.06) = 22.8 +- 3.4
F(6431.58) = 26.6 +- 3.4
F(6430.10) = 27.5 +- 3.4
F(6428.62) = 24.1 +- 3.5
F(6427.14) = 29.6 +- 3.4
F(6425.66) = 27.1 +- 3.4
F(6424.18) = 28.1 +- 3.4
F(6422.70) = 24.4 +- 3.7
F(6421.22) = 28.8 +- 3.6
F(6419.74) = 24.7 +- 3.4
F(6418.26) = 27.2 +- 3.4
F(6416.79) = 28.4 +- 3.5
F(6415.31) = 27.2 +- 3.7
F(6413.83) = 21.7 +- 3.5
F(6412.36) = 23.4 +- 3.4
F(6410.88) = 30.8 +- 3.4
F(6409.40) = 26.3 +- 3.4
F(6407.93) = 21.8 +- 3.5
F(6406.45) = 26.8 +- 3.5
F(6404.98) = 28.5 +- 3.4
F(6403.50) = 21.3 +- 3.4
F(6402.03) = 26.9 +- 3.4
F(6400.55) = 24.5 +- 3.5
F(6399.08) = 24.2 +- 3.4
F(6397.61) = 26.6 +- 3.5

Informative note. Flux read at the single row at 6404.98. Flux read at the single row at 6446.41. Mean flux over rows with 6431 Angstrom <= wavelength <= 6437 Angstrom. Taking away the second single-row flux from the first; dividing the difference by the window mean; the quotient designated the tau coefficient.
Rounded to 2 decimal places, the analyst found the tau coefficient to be 0.21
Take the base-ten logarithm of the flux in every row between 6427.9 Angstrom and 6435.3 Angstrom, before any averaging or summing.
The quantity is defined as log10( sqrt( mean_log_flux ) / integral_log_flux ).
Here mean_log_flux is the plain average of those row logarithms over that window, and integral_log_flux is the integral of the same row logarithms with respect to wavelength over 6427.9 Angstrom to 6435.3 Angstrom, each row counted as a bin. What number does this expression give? -0.943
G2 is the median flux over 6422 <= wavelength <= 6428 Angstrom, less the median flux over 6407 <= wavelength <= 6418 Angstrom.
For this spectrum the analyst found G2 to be 1.3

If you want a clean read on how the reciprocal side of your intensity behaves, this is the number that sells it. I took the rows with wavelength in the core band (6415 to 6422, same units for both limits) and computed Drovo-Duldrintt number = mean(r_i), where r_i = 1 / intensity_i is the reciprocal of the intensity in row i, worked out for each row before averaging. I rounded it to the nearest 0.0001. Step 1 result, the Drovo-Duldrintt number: 0.0368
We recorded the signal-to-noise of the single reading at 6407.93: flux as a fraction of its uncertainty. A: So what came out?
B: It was 6.2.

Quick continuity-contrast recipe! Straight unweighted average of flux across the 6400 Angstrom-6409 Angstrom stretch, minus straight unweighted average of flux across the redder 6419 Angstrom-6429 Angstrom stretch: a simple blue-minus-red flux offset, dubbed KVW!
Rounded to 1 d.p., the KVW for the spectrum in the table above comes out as -1.7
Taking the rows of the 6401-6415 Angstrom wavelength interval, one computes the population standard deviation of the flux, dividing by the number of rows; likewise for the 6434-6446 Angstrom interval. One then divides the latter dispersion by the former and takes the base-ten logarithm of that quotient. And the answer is -0.08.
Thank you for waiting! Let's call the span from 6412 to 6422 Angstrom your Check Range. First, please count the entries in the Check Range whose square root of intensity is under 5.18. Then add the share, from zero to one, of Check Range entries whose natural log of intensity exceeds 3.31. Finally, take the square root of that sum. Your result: 1.8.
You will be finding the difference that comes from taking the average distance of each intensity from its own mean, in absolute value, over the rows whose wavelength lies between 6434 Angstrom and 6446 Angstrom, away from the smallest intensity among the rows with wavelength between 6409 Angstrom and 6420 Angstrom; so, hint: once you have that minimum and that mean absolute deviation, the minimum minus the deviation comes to 19.4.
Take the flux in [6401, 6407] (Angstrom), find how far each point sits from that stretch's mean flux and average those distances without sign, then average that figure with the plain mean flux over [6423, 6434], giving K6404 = 14.4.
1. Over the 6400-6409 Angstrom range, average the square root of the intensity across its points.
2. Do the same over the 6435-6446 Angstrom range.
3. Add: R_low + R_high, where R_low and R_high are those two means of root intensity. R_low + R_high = 10.1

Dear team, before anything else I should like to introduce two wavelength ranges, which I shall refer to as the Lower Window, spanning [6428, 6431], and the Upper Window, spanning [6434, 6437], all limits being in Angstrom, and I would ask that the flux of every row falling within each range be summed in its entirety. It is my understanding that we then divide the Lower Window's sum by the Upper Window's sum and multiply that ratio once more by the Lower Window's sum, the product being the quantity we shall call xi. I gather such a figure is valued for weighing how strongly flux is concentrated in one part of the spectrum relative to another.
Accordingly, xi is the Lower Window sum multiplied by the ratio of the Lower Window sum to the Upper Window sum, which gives 49.4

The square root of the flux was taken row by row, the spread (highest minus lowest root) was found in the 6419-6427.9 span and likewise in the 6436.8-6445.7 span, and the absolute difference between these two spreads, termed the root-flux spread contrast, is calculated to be 0.2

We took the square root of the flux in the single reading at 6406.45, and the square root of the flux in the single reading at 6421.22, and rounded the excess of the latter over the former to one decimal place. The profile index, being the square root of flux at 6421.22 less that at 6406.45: 0.2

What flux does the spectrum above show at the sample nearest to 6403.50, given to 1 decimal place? 21.3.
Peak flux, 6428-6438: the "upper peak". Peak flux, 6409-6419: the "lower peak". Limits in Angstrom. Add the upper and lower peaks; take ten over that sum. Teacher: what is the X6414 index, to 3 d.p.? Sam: 0.168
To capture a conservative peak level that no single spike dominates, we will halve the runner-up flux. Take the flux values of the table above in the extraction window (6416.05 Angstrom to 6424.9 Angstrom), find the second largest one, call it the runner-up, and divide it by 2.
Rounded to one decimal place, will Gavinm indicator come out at 14.2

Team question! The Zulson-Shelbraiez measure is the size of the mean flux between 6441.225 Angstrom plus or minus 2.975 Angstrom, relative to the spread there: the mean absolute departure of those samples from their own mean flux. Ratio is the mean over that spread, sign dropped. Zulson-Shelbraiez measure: 8.2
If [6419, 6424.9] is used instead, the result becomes 13.6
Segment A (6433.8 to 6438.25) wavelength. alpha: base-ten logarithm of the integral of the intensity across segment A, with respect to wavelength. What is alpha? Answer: 2.08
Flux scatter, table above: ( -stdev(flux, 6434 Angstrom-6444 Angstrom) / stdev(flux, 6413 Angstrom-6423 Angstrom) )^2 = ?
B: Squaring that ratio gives 1.3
